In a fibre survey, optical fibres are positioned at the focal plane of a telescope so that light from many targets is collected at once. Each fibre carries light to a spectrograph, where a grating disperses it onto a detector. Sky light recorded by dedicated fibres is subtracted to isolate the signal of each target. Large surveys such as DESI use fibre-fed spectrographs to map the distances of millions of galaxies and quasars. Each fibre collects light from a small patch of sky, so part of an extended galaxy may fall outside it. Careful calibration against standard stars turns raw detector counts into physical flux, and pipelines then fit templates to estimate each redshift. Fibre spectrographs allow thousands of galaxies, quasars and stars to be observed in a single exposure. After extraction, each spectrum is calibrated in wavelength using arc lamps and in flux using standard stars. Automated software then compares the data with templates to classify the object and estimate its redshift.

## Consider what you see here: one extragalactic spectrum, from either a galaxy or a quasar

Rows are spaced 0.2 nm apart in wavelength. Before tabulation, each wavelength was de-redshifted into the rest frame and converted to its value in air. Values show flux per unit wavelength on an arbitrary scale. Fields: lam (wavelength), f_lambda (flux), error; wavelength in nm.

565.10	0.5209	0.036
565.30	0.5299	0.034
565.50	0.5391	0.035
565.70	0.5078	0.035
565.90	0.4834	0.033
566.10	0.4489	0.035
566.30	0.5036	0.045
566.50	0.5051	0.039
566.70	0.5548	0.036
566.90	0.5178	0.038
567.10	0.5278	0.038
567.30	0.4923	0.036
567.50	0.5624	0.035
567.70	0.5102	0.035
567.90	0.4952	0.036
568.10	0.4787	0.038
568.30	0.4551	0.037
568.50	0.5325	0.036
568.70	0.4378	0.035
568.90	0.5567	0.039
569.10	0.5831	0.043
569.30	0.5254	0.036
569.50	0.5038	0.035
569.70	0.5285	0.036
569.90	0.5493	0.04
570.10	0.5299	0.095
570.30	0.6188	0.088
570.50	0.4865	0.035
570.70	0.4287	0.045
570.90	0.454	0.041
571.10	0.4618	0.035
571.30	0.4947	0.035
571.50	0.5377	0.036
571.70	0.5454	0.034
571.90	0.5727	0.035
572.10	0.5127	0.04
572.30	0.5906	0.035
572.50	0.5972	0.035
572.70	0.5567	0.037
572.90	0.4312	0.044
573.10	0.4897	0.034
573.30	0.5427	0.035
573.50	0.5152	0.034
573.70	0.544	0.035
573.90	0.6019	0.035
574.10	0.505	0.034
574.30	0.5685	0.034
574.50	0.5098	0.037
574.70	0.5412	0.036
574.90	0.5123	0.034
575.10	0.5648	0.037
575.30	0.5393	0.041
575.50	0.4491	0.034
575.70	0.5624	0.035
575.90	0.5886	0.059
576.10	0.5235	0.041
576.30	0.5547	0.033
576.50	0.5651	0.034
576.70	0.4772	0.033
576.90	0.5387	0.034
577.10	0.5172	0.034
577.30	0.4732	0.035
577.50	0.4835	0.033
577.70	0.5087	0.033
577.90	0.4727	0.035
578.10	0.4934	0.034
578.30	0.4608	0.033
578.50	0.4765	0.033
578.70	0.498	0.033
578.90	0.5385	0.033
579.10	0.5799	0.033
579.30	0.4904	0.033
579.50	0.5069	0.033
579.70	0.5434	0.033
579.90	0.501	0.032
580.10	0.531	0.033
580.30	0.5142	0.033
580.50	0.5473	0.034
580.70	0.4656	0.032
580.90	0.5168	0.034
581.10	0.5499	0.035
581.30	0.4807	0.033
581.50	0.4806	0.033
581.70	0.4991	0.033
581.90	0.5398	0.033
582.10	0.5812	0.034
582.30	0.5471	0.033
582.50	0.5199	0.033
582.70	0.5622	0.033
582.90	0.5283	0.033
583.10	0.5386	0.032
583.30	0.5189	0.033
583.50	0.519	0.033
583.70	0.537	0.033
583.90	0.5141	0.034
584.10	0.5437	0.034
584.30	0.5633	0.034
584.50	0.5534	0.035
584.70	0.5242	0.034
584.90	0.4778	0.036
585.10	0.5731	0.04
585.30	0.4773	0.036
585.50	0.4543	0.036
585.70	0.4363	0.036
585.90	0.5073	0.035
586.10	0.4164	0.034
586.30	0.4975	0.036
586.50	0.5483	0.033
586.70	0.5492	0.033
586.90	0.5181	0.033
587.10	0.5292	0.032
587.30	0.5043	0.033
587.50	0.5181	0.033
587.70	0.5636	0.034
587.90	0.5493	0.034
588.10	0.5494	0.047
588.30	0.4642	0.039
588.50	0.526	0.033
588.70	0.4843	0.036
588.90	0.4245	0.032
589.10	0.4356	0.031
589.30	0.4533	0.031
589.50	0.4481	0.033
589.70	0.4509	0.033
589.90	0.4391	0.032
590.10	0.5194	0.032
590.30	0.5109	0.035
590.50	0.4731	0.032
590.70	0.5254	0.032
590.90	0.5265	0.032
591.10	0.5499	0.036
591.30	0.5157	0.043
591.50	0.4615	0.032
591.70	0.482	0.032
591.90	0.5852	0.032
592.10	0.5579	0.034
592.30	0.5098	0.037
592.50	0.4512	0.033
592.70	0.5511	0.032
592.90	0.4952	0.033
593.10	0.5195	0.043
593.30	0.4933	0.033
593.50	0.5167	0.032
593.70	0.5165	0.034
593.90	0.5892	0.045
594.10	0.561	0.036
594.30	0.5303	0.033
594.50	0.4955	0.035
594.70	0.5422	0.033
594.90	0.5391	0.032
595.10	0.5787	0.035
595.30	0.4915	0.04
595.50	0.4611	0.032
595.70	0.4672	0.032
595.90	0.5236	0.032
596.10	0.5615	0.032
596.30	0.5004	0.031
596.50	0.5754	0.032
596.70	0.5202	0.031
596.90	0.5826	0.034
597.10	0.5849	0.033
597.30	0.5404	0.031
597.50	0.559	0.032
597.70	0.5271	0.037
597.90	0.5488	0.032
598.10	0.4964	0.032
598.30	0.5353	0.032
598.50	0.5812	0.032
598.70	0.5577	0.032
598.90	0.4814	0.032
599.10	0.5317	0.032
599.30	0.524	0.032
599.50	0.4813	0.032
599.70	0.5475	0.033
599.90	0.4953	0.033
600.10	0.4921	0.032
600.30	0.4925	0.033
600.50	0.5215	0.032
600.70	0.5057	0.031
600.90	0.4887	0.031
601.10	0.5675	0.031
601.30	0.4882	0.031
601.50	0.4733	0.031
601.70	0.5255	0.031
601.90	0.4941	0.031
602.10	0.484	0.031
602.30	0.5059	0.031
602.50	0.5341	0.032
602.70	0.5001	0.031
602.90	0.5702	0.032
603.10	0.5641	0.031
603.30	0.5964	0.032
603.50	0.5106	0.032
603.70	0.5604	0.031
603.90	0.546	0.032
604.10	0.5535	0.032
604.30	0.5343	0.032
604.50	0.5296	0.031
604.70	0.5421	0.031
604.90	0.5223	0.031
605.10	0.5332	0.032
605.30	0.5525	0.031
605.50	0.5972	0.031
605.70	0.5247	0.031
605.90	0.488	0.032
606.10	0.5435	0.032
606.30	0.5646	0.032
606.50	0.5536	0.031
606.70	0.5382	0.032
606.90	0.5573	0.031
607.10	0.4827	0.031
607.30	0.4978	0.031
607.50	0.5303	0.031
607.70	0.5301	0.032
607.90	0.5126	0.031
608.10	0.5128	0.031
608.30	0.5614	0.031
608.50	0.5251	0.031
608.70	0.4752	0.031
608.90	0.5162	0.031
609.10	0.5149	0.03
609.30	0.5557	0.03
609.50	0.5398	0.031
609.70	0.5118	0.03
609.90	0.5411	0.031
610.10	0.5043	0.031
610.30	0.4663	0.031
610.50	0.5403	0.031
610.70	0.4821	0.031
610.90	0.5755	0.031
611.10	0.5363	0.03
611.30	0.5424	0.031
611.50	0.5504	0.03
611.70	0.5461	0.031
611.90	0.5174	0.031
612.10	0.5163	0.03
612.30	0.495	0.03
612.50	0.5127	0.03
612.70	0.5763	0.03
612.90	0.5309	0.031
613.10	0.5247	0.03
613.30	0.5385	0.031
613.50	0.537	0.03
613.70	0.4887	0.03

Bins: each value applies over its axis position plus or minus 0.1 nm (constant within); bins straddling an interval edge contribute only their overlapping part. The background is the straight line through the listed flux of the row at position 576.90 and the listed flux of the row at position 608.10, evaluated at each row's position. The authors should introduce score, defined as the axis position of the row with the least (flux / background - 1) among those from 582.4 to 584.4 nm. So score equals 583.90 nm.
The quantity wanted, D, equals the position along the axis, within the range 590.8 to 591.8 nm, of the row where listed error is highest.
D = 591.30 nm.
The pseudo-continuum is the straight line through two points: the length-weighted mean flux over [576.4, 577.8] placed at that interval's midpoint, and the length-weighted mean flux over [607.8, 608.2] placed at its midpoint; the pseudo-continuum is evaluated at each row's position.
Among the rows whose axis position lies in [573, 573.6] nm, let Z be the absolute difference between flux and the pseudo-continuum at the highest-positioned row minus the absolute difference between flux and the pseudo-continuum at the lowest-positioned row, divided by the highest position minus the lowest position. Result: -0.031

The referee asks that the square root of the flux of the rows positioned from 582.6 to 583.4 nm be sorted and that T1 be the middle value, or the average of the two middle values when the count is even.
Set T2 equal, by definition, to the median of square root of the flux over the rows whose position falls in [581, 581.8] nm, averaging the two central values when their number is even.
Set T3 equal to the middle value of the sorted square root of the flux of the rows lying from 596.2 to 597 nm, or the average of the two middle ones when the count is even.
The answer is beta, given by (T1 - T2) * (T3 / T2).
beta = 0.032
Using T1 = 0.730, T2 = 0.700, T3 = 0.74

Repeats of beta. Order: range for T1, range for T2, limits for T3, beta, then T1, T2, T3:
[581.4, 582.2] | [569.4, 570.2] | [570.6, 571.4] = -0.006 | 0.721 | 0.727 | 0.68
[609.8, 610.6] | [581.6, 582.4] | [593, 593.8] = -0.014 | 0.723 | 0.737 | 0.72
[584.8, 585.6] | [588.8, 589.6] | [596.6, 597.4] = 0.030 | 0.691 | 0.665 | 0.75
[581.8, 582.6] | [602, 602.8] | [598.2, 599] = 0.029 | 0.737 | 0.709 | 0.74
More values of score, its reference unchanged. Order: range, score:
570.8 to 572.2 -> 570.90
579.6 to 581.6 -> 580.70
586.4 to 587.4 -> 587.30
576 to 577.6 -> 577.30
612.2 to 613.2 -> 612.30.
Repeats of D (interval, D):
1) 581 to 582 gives 581.10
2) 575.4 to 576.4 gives 575.90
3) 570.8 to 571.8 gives 570.90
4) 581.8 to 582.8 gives 582.10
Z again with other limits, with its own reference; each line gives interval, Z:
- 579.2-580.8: 0.018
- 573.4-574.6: -0.006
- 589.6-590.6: -0.028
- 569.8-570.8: 0.048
